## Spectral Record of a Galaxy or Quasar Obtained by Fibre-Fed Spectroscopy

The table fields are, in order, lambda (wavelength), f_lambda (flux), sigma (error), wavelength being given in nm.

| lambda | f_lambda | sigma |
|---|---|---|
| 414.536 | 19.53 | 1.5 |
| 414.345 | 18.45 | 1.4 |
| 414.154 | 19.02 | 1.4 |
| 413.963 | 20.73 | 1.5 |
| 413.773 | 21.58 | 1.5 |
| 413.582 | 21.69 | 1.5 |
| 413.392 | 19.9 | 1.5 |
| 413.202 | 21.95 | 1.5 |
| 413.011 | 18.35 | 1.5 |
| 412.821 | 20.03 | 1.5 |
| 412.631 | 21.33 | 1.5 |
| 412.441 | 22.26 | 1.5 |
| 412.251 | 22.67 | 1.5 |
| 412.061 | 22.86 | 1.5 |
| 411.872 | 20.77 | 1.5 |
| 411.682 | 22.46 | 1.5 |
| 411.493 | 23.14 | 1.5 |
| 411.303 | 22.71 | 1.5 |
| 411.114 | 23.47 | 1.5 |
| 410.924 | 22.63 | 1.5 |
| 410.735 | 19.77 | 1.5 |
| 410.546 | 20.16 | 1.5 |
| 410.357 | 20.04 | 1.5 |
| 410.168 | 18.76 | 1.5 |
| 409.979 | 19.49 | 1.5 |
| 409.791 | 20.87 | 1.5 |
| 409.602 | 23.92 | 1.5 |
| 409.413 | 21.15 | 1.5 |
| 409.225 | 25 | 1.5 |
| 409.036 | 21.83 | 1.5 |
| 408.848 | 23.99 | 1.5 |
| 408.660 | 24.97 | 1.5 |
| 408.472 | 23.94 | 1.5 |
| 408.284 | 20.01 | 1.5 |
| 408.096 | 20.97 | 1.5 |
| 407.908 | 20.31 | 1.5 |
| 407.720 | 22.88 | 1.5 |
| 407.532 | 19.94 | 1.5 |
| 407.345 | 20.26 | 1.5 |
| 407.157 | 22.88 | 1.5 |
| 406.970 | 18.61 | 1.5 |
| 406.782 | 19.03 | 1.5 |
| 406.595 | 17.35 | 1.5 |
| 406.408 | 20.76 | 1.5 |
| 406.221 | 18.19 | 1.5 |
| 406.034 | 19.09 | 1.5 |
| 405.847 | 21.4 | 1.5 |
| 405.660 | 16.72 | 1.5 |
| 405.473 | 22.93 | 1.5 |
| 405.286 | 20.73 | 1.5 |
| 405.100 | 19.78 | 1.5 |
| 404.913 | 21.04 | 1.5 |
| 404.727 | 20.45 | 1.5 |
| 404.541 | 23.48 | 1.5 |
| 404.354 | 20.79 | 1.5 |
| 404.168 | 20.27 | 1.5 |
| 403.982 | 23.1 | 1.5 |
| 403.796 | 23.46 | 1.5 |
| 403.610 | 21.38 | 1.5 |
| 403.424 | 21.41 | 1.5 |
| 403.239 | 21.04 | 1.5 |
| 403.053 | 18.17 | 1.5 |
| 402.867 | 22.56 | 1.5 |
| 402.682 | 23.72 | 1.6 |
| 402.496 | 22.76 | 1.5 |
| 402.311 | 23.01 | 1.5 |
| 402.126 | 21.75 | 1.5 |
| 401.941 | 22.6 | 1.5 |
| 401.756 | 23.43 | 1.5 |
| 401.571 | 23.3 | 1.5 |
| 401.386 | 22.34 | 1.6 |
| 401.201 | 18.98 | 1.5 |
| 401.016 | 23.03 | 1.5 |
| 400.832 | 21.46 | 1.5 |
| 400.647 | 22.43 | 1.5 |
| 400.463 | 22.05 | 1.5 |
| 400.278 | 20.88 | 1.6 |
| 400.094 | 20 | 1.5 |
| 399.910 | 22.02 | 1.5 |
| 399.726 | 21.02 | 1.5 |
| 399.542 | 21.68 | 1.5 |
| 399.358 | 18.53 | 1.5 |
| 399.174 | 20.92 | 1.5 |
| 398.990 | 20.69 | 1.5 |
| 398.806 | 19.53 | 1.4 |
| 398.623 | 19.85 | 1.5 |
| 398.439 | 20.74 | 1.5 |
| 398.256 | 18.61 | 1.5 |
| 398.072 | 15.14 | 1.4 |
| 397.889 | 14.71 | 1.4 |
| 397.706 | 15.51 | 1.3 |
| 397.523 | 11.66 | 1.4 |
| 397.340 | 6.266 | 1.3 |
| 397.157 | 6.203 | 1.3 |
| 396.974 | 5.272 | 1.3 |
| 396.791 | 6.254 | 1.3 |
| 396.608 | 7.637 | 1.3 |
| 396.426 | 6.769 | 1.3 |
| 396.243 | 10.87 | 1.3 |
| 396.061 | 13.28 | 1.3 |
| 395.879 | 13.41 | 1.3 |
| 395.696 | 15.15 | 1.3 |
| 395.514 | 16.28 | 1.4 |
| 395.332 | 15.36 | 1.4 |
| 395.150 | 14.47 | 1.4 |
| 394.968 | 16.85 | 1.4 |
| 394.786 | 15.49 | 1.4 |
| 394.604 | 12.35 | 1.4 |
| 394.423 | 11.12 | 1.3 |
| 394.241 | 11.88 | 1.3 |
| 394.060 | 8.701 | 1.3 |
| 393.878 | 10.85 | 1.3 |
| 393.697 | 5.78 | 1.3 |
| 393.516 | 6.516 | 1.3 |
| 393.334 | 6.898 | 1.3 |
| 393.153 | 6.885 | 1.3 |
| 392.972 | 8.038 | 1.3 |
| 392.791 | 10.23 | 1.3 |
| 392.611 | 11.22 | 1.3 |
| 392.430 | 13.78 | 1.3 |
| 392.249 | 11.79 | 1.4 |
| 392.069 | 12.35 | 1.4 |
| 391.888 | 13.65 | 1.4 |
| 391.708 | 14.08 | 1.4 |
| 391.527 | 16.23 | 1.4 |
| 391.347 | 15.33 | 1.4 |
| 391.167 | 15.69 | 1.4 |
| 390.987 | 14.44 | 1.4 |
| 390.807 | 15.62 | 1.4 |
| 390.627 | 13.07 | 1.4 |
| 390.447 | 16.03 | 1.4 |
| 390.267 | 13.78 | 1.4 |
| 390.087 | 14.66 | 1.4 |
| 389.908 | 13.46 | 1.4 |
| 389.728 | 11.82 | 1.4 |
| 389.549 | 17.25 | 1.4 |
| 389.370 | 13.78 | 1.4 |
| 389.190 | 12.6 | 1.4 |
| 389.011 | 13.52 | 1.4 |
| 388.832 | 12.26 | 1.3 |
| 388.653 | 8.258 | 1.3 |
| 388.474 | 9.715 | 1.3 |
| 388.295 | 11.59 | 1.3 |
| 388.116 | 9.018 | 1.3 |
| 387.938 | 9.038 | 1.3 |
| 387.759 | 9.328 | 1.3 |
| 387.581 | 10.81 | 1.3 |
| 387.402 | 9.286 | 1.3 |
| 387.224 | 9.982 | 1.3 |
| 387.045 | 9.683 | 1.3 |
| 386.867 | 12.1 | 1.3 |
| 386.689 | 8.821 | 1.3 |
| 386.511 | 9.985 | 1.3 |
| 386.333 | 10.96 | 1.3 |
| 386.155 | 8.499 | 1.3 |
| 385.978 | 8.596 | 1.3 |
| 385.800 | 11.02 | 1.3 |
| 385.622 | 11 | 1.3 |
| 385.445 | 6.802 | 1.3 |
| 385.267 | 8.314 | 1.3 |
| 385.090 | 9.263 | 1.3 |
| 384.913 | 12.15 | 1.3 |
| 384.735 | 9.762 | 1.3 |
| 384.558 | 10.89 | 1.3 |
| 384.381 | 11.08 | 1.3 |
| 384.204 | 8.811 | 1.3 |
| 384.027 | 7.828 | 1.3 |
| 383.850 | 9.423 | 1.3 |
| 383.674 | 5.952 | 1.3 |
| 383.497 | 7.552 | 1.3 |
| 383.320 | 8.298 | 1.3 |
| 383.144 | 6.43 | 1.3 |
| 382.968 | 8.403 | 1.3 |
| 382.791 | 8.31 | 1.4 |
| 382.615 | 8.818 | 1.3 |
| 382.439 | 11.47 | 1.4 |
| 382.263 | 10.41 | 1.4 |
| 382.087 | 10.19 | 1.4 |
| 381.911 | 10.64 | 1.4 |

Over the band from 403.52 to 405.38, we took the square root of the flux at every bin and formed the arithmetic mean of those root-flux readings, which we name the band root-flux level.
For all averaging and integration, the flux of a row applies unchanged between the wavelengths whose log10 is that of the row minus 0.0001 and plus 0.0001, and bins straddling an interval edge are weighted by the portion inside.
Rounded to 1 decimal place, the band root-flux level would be 4.6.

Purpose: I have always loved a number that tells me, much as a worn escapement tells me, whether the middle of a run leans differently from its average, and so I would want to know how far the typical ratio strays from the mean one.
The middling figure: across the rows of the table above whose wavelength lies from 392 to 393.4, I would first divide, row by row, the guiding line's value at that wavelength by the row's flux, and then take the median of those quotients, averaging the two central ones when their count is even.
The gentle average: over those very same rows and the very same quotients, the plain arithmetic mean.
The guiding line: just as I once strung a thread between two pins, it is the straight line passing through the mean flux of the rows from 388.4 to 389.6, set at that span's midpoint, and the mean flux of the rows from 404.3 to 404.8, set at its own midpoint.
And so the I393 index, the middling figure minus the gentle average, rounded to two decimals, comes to -0.17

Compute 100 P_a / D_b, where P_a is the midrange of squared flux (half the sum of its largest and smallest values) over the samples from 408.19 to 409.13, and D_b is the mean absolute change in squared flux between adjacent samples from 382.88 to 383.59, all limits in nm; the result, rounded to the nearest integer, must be 2239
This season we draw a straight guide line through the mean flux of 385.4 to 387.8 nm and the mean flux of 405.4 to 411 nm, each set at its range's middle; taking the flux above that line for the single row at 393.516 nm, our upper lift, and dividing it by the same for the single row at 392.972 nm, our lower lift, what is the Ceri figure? 1.4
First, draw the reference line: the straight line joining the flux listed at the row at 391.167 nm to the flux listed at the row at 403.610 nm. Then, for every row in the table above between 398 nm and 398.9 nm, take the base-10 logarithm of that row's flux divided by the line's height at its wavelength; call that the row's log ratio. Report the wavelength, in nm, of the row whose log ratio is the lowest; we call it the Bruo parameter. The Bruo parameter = 398.072 nm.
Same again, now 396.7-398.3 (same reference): 396.974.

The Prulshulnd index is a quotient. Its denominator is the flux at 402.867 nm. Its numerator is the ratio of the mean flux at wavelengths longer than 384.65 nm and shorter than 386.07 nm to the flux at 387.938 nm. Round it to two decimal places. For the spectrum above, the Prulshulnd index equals 0.05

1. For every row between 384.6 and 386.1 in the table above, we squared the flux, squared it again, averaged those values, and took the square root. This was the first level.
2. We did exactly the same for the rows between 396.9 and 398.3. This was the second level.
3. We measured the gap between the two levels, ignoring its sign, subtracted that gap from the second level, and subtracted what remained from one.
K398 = -99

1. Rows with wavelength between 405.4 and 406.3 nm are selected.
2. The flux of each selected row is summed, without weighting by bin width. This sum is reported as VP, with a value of 98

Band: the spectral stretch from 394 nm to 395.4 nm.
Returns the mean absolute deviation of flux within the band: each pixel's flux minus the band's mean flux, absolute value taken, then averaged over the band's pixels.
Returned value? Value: 2.3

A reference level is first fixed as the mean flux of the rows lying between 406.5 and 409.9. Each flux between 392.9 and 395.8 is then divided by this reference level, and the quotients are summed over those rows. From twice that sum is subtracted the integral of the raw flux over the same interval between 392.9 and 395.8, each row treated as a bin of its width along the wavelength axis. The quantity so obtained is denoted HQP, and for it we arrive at -16.2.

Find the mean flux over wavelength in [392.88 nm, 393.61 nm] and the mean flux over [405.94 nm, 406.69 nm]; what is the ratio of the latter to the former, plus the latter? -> 21.5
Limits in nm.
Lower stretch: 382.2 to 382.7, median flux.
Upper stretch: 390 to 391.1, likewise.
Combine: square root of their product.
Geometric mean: 12.3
